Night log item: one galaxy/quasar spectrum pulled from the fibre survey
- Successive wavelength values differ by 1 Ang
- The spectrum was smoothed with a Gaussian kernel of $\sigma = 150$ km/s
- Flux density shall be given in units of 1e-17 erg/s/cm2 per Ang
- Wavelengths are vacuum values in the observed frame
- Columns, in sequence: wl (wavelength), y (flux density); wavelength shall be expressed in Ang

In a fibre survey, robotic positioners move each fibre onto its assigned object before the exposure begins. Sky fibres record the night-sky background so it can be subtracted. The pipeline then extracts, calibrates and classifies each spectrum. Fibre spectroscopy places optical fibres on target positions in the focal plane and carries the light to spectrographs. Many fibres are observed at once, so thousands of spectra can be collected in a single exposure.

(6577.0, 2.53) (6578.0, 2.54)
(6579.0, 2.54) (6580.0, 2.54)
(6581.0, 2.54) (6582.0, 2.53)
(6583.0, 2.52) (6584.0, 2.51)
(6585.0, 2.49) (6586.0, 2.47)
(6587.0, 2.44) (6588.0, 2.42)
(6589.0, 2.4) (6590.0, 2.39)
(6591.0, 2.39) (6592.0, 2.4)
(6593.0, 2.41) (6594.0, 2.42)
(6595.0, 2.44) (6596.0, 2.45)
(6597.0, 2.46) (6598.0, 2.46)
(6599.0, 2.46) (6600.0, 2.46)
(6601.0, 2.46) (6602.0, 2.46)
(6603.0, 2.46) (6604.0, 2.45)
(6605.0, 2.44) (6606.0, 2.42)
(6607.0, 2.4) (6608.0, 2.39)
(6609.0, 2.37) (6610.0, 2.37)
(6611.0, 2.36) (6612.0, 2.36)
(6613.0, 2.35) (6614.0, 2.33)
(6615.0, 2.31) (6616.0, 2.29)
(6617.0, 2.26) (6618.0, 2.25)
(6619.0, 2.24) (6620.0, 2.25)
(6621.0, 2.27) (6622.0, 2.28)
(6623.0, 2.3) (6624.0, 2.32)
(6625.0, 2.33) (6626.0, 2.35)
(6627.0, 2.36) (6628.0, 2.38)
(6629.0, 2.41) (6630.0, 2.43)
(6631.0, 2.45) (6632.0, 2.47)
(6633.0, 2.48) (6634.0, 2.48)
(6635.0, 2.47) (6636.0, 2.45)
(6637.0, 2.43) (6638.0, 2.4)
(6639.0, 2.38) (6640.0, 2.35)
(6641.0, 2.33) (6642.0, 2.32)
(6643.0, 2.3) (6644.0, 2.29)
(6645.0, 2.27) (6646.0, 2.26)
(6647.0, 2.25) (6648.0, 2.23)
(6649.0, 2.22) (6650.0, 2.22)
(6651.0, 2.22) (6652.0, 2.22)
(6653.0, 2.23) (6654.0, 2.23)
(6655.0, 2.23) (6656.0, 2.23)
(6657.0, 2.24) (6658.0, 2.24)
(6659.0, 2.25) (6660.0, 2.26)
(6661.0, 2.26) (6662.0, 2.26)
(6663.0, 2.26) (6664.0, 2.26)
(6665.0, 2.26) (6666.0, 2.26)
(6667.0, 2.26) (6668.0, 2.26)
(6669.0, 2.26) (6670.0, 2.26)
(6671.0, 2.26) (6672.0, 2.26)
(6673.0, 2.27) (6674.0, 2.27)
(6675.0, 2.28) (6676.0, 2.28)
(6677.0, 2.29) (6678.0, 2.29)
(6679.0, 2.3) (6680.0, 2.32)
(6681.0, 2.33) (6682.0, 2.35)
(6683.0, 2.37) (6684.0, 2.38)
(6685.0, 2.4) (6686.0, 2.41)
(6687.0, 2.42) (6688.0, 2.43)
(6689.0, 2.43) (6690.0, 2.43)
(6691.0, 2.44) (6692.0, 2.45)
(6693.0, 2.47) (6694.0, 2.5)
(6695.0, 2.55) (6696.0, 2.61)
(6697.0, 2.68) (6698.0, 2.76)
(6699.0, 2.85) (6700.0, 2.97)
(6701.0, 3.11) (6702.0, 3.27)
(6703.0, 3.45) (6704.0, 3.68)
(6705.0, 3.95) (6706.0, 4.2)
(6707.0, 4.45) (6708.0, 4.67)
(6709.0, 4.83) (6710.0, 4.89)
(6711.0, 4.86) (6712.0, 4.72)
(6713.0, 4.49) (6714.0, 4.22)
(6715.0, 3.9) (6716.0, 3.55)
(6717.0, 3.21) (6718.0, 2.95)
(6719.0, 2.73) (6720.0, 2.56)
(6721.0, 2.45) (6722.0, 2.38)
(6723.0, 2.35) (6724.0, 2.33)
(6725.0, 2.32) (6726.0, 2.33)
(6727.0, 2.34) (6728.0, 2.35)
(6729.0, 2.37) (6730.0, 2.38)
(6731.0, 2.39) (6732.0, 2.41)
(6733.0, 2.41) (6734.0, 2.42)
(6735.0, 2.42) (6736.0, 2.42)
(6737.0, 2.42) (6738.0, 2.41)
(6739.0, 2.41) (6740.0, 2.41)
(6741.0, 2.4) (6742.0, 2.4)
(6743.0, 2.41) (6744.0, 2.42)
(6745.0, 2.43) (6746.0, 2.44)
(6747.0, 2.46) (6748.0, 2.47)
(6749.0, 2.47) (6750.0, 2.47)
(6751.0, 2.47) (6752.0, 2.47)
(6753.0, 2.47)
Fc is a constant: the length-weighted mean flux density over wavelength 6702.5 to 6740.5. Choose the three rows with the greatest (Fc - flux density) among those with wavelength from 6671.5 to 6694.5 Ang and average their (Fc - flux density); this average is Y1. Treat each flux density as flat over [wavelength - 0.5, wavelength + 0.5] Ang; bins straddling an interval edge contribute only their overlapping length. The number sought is 0.87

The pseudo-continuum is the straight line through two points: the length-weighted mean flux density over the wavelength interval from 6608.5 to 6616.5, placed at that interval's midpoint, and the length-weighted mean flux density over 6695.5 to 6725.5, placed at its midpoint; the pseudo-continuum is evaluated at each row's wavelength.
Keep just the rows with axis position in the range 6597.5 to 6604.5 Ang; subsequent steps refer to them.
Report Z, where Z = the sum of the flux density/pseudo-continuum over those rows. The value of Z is 8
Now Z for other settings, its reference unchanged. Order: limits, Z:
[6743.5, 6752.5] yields 6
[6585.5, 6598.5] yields 15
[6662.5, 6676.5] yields 11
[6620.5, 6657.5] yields 33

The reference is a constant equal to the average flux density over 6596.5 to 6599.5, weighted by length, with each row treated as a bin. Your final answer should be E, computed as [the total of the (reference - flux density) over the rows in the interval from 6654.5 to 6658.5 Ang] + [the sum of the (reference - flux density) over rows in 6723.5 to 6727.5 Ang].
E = 1.4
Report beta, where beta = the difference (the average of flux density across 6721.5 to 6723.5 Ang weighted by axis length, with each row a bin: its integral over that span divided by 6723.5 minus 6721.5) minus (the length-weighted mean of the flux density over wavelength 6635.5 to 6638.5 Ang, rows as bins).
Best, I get -0.06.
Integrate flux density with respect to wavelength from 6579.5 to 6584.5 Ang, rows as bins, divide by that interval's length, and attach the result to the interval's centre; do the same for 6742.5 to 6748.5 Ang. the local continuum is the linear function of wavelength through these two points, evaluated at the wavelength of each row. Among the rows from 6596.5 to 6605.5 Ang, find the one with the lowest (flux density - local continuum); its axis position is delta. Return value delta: 6605.0 Ang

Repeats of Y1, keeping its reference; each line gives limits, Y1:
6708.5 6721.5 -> 0.55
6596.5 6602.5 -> 0.67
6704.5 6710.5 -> -1.07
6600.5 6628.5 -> 0.89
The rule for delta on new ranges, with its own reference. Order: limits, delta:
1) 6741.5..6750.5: 6742.0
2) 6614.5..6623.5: 6619.0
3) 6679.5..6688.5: 6680.0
